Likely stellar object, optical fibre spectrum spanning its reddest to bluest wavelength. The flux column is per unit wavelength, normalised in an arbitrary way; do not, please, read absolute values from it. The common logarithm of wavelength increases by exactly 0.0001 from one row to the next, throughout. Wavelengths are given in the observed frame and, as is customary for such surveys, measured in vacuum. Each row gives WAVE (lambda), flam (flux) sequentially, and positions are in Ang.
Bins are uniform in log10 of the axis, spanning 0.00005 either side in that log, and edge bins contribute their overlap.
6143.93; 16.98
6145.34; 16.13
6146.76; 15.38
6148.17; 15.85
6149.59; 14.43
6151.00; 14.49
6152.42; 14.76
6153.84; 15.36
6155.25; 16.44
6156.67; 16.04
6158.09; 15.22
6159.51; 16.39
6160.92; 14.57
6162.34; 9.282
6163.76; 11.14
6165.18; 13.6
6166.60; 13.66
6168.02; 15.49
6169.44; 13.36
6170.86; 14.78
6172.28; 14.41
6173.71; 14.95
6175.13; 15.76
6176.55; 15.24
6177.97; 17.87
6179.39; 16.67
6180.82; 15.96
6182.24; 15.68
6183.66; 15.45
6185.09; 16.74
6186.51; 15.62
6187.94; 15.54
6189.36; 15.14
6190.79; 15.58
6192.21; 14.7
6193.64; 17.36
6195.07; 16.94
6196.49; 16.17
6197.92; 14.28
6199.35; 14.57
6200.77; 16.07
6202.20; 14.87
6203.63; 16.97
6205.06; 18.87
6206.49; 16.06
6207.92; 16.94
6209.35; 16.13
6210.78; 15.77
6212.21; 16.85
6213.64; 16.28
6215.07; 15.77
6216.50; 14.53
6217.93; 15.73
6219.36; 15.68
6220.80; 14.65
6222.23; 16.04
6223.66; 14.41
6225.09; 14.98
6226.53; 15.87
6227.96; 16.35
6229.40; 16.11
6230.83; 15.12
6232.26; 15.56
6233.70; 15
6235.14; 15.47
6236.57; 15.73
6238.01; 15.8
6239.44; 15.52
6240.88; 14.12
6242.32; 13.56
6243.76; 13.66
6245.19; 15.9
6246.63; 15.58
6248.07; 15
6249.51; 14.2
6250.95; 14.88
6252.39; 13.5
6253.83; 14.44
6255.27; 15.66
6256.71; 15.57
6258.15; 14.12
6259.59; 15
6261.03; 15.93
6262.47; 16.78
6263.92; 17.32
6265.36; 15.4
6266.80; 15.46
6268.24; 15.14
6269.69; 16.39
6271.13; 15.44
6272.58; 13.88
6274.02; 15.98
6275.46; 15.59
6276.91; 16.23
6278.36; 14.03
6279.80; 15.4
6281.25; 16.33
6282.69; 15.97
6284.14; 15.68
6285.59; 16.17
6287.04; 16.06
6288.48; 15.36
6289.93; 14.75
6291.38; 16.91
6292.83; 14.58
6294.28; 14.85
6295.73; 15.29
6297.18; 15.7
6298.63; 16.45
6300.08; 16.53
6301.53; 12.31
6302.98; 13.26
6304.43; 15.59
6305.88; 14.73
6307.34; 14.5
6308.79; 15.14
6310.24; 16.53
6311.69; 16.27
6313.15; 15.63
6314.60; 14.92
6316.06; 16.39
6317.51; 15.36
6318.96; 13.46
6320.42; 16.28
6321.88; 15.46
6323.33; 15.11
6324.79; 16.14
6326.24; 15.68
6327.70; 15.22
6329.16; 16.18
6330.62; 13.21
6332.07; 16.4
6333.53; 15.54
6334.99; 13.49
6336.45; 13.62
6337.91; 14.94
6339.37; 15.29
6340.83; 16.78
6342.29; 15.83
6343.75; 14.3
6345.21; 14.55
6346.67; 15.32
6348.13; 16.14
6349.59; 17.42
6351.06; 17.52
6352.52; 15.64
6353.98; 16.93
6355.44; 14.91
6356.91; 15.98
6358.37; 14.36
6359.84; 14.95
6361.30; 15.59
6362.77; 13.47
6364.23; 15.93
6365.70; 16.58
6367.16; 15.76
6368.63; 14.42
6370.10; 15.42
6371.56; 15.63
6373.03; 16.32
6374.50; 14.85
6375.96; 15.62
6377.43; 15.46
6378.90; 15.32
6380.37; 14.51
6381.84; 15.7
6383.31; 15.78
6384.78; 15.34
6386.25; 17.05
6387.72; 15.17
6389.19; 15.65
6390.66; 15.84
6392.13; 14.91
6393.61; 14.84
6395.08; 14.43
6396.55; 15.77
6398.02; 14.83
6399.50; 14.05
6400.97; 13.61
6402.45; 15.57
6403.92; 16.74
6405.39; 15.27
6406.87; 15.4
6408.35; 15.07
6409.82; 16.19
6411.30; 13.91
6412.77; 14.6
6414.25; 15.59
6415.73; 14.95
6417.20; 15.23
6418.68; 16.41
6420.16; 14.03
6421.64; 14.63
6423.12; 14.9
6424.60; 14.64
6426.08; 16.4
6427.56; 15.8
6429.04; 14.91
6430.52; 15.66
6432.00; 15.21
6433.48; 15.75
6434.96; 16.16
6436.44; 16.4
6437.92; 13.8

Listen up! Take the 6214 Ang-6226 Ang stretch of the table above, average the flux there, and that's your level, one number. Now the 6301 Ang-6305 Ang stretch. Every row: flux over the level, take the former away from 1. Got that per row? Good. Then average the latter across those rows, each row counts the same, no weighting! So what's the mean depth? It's 0.10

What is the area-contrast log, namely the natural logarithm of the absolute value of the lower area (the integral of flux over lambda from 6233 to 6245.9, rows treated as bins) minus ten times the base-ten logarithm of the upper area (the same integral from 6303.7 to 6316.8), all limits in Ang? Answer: 5.14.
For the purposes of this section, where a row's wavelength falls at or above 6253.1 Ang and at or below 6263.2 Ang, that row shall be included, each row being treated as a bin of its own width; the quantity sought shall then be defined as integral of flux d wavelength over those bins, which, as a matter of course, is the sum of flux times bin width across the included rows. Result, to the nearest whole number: 155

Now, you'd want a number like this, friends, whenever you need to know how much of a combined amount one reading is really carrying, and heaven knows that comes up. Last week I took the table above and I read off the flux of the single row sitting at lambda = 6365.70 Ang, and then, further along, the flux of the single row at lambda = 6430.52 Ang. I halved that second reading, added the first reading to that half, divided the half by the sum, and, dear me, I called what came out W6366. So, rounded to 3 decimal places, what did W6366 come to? 0.321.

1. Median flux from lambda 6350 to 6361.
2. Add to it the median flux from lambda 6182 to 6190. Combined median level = 31.2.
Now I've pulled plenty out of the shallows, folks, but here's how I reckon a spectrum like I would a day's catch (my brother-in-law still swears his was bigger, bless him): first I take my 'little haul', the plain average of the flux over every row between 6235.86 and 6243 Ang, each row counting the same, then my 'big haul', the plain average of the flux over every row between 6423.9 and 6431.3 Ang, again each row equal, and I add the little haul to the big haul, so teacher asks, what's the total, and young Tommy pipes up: 30.4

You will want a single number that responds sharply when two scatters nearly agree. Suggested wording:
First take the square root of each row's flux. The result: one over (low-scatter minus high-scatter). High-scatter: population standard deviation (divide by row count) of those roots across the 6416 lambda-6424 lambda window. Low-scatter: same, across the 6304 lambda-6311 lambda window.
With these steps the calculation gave -102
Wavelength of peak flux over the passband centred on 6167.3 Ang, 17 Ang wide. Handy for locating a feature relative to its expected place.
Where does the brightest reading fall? 6159.51 Ang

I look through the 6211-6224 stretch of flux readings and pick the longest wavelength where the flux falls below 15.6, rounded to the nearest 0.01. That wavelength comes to 6223.66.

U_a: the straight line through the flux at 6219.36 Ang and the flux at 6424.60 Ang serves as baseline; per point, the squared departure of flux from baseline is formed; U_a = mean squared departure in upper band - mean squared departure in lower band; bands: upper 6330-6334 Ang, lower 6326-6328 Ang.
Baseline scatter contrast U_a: 1.7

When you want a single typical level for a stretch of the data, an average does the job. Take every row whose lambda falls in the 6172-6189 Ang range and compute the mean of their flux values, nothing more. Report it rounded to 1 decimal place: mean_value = 15.8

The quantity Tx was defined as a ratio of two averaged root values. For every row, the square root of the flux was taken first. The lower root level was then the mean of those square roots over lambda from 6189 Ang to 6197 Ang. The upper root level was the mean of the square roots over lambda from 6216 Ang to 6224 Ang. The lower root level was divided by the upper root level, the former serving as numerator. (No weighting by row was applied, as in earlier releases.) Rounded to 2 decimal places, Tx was 1.03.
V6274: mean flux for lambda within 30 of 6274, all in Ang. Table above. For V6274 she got 15.3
